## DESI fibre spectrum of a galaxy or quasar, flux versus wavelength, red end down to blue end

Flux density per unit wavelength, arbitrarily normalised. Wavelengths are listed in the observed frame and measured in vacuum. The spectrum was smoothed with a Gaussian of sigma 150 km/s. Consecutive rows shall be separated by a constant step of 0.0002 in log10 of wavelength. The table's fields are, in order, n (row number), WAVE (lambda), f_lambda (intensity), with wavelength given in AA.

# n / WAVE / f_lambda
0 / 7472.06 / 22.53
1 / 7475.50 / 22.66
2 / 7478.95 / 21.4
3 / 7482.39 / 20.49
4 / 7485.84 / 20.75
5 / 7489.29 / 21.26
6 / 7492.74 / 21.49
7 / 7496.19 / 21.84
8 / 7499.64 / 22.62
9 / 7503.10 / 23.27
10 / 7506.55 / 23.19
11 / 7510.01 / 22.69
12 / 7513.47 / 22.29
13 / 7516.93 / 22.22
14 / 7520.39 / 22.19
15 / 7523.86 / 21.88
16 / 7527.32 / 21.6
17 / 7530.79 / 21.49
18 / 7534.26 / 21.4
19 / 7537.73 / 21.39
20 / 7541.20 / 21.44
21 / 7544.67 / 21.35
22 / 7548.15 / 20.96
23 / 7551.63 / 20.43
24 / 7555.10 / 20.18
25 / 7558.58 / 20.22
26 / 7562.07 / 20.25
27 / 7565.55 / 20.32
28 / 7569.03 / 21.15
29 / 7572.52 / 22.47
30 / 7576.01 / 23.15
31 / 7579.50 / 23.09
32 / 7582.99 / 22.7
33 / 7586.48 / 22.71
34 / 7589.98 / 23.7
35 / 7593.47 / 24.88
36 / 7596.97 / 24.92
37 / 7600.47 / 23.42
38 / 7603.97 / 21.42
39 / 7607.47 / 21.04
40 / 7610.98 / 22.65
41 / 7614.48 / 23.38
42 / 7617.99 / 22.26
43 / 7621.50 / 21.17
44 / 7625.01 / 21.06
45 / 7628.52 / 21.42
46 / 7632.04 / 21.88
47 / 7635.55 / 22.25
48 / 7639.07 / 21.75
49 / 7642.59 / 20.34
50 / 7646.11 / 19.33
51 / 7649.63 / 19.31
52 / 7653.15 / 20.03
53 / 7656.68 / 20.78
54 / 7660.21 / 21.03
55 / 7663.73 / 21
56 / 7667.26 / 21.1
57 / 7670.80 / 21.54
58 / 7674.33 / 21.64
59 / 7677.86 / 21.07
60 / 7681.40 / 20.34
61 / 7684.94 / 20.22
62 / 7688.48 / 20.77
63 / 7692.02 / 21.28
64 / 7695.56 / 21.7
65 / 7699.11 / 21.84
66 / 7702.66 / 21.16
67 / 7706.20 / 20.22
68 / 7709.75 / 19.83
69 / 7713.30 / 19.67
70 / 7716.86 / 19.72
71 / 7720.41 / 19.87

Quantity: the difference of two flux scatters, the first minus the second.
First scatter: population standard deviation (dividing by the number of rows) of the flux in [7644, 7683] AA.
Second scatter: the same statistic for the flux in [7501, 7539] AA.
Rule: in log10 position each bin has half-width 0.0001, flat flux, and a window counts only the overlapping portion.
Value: 0.1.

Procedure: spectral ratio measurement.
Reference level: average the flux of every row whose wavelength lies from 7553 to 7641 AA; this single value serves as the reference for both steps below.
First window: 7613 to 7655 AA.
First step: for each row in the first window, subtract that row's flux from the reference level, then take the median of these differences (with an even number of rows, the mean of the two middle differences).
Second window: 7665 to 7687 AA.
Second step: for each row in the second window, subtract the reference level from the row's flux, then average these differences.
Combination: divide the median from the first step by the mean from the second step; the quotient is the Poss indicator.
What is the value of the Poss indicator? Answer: -0.7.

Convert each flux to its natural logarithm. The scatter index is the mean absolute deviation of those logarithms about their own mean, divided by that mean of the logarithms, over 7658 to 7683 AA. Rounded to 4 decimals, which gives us 0.0043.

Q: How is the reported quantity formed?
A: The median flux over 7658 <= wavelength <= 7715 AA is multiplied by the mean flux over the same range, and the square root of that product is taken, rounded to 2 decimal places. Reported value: 20.98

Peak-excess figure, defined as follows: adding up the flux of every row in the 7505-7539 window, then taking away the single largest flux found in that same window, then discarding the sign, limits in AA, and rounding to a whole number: 197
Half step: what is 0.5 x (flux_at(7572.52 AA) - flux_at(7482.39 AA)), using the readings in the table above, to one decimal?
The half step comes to 1.0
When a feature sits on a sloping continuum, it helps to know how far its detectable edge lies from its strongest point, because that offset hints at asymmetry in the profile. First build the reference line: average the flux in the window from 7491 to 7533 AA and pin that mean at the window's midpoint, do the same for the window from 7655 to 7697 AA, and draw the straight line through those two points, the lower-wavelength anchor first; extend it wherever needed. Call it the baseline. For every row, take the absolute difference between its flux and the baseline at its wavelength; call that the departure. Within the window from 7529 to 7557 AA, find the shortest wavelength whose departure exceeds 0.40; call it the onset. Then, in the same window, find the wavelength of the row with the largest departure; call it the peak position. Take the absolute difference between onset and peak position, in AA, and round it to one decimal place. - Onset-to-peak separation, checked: 24.3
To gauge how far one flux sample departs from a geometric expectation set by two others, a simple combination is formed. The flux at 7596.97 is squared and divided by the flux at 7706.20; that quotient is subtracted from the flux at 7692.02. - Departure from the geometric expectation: -9.4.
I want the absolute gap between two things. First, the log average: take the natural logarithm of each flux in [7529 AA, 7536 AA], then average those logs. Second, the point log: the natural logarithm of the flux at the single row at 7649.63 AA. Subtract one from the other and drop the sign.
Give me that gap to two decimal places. 0.10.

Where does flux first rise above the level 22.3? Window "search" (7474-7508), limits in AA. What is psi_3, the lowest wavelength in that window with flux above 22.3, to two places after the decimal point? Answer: 7475.50 AA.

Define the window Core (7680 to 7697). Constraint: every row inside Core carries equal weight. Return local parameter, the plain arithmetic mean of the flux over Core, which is 20.9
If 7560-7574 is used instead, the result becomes 21.0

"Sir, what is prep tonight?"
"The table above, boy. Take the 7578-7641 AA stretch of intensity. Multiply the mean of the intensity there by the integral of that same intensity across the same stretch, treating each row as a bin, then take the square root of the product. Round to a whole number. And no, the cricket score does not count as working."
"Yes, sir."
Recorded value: 179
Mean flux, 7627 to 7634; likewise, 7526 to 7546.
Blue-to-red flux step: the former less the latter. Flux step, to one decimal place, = 0.2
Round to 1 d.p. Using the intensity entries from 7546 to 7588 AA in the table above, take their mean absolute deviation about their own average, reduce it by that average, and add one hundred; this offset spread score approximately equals 79.7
